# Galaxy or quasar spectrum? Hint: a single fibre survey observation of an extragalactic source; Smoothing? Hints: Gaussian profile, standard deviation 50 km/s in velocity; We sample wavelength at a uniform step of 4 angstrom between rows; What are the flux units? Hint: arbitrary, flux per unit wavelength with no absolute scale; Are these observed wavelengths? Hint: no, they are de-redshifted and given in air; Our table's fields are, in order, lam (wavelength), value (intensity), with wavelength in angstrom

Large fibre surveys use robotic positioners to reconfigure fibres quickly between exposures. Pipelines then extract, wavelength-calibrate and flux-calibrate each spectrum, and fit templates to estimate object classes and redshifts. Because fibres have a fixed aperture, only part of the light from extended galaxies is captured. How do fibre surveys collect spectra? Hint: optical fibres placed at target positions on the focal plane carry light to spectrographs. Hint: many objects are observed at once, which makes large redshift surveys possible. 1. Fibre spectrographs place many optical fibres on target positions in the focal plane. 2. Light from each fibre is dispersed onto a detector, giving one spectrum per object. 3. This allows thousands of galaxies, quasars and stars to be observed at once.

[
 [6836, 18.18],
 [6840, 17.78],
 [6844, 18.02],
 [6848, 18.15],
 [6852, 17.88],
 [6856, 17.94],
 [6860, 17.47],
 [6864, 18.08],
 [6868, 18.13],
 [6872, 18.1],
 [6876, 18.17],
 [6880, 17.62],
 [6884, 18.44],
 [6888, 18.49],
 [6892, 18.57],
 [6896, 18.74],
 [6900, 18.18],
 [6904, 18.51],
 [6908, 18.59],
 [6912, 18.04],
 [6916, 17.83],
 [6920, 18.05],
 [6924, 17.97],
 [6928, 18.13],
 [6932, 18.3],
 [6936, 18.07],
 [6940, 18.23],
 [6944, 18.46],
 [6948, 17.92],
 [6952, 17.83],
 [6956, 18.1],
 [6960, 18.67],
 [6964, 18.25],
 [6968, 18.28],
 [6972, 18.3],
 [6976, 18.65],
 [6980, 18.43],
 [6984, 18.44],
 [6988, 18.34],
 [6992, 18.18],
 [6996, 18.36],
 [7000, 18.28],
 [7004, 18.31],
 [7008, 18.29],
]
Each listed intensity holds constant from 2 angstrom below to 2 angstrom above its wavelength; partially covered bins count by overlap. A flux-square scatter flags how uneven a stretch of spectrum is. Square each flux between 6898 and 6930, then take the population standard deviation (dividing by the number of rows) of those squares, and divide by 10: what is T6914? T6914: 0.89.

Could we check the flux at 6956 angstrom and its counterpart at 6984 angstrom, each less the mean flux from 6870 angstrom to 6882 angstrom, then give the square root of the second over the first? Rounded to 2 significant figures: 1.9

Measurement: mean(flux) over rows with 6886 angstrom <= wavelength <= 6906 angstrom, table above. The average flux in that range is 18.5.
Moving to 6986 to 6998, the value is 18.3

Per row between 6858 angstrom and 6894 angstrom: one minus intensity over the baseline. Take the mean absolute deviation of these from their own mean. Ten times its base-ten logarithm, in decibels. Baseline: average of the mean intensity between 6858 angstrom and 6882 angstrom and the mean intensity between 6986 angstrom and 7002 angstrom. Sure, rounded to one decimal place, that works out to -18.3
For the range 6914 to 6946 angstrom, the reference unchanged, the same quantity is -20.8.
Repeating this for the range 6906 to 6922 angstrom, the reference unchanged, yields -18.9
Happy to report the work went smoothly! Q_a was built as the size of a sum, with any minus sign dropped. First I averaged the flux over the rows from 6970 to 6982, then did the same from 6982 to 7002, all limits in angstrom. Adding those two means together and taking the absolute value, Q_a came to 36.8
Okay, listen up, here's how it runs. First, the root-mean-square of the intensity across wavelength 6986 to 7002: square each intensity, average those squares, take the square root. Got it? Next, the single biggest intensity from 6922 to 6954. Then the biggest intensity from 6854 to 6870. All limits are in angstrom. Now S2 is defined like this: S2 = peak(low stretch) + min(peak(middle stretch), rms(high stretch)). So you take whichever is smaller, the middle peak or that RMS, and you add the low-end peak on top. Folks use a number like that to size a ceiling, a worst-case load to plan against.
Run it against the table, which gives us 36.4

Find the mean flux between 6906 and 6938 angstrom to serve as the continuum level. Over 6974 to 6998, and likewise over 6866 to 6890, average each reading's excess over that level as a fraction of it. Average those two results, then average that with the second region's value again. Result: 0.005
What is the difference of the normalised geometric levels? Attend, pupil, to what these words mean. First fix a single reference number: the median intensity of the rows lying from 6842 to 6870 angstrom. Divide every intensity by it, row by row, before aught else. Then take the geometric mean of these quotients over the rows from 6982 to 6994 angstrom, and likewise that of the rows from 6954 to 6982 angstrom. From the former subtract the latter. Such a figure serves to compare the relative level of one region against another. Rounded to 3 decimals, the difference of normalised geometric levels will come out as -0.003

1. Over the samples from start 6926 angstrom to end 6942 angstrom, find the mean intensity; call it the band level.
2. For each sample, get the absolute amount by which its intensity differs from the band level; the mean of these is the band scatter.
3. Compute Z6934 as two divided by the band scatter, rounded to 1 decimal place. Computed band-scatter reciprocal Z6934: 24.2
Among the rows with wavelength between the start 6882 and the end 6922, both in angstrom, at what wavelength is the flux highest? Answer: 6896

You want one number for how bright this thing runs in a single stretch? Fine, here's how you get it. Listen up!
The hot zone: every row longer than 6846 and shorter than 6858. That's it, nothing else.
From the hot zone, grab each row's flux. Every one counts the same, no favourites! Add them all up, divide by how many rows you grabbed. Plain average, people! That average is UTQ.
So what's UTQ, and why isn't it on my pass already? 18.0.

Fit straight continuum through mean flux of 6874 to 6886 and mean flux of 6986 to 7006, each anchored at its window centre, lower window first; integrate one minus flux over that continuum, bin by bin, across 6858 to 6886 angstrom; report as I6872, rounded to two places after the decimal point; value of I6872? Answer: 0.09 angstrom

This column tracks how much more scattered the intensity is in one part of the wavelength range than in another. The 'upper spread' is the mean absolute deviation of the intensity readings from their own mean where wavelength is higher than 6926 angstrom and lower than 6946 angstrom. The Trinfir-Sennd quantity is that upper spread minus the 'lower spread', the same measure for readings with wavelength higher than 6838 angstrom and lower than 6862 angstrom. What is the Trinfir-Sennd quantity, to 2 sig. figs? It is -0.052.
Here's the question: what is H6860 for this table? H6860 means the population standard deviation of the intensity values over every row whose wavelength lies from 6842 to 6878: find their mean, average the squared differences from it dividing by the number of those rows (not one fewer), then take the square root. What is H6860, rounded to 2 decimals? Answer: 0.21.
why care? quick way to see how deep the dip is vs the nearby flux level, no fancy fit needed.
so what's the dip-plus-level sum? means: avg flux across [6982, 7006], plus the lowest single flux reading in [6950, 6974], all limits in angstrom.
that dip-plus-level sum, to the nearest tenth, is 36.1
